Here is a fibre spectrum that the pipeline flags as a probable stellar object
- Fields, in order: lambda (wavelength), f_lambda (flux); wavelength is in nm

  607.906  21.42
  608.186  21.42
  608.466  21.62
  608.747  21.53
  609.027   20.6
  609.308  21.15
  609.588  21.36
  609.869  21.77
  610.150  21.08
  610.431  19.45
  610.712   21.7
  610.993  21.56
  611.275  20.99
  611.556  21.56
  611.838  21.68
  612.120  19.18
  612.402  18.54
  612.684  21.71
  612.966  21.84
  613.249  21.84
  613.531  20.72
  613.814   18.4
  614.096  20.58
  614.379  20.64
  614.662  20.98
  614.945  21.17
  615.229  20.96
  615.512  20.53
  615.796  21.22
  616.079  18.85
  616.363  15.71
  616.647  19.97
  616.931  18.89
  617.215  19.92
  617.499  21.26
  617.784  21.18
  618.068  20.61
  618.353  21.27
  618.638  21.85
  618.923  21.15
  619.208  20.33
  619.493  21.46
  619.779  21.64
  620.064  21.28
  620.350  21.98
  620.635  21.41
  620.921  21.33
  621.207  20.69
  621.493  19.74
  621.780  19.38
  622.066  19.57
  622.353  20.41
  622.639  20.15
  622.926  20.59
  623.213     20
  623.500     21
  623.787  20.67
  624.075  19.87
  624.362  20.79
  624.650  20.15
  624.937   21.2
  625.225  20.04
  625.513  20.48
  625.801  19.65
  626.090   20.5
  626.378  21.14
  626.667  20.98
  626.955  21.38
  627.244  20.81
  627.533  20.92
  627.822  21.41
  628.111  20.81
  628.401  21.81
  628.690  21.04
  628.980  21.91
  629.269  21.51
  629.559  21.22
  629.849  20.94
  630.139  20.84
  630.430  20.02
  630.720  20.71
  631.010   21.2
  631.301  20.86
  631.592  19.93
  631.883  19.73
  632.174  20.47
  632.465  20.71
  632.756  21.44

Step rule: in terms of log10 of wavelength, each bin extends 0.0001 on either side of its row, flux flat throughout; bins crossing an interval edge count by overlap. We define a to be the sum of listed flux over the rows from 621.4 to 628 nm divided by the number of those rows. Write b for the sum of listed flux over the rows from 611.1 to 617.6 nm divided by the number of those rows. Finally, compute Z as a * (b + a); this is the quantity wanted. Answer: 835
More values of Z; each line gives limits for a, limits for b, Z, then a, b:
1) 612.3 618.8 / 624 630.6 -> 840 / 20.38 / 20.8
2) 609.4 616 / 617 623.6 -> 868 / 20.85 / 20.8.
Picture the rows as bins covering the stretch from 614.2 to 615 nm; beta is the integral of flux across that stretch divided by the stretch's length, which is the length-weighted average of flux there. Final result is 20.9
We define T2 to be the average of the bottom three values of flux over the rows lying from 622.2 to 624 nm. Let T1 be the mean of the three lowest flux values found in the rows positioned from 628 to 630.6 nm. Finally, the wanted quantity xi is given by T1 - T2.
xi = 0.4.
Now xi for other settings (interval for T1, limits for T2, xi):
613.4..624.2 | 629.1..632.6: -2.2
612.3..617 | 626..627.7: -3.2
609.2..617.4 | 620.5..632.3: -2.0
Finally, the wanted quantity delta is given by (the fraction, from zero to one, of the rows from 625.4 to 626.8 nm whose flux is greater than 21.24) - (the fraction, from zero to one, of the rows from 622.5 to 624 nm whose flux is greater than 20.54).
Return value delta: -0.6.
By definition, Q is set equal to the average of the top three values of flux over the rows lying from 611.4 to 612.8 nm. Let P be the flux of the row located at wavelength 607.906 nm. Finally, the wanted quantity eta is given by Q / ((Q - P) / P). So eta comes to 2016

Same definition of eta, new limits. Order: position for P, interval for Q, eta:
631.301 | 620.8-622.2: -1571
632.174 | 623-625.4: 816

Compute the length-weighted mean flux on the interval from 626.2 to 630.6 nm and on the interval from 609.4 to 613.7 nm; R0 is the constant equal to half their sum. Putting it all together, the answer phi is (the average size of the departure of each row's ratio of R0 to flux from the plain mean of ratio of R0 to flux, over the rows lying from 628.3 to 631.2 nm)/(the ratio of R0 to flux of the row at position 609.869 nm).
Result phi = 0.020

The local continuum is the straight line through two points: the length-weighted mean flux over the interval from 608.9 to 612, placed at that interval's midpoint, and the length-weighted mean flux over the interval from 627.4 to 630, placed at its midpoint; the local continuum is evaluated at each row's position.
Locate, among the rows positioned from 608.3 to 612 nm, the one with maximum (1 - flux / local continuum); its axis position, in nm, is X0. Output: 610.431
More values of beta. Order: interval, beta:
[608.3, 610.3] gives 21.3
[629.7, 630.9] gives 20.7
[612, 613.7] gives 20.6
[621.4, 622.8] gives 19.9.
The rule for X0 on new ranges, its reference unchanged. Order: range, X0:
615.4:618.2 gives 616.363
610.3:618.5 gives 616.363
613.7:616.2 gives 613.814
